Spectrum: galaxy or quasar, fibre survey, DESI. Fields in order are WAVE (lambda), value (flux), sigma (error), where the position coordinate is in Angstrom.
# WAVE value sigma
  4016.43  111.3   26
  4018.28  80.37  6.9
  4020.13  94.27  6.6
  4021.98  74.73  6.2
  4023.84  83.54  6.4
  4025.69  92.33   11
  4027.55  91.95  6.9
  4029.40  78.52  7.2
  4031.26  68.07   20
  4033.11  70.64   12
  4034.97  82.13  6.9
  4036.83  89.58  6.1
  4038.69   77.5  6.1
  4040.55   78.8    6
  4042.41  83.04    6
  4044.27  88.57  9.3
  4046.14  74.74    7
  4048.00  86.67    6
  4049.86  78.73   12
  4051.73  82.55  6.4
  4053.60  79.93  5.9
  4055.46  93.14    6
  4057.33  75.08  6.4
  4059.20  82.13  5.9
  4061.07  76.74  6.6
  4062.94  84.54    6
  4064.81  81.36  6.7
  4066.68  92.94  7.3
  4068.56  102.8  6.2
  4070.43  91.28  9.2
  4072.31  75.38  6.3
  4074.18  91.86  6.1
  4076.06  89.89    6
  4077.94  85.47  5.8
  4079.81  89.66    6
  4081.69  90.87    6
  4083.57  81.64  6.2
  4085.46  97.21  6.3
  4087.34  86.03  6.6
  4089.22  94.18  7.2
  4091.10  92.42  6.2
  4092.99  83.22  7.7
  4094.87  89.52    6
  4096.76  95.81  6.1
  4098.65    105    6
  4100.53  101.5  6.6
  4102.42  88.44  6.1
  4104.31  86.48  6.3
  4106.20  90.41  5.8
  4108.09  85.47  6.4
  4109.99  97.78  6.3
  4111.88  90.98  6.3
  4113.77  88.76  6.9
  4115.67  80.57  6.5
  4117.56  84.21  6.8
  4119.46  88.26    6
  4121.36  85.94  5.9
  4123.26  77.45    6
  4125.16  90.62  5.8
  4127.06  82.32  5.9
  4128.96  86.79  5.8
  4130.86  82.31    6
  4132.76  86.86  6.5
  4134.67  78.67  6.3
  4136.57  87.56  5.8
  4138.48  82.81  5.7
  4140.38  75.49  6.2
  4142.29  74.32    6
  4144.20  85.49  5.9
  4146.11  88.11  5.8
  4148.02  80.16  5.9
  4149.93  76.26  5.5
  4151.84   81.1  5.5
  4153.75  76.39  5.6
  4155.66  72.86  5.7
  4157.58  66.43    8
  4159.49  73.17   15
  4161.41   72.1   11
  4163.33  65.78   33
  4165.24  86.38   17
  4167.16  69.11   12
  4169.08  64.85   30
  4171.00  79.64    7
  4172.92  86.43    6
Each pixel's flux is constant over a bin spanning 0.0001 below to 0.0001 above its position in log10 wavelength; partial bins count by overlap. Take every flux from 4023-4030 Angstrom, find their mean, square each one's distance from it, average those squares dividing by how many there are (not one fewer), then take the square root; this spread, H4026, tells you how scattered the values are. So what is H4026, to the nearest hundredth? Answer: 5.83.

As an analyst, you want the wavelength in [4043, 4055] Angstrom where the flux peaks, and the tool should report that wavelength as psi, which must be 4044.27 Angstrom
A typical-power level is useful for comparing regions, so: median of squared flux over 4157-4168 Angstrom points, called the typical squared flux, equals 4987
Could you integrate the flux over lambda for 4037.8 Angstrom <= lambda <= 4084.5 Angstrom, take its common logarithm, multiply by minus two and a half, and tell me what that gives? -9.0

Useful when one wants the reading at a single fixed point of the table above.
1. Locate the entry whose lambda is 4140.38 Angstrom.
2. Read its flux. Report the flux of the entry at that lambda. 75.49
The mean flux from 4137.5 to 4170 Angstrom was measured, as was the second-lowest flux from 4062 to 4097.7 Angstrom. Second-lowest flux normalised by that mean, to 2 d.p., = 1.07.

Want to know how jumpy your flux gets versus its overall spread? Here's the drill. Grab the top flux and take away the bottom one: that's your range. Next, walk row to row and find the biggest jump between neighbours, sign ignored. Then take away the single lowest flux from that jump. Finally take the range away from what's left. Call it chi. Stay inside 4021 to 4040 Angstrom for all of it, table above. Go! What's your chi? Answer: -79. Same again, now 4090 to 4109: -92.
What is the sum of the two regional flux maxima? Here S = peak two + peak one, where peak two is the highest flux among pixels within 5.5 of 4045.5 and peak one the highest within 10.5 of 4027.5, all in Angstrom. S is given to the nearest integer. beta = 183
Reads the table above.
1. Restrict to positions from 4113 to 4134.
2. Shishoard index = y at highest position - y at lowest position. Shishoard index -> -1.9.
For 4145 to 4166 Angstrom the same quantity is -1.7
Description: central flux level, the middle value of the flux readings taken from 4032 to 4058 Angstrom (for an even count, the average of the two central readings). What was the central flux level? 81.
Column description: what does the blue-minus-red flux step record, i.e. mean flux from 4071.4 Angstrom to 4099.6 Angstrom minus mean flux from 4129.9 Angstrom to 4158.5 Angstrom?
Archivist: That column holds 10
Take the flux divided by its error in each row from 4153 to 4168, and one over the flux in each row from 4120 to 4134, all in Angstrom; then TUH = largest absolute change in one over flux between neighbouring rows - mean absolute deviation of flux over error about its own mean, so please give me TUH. -3.1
